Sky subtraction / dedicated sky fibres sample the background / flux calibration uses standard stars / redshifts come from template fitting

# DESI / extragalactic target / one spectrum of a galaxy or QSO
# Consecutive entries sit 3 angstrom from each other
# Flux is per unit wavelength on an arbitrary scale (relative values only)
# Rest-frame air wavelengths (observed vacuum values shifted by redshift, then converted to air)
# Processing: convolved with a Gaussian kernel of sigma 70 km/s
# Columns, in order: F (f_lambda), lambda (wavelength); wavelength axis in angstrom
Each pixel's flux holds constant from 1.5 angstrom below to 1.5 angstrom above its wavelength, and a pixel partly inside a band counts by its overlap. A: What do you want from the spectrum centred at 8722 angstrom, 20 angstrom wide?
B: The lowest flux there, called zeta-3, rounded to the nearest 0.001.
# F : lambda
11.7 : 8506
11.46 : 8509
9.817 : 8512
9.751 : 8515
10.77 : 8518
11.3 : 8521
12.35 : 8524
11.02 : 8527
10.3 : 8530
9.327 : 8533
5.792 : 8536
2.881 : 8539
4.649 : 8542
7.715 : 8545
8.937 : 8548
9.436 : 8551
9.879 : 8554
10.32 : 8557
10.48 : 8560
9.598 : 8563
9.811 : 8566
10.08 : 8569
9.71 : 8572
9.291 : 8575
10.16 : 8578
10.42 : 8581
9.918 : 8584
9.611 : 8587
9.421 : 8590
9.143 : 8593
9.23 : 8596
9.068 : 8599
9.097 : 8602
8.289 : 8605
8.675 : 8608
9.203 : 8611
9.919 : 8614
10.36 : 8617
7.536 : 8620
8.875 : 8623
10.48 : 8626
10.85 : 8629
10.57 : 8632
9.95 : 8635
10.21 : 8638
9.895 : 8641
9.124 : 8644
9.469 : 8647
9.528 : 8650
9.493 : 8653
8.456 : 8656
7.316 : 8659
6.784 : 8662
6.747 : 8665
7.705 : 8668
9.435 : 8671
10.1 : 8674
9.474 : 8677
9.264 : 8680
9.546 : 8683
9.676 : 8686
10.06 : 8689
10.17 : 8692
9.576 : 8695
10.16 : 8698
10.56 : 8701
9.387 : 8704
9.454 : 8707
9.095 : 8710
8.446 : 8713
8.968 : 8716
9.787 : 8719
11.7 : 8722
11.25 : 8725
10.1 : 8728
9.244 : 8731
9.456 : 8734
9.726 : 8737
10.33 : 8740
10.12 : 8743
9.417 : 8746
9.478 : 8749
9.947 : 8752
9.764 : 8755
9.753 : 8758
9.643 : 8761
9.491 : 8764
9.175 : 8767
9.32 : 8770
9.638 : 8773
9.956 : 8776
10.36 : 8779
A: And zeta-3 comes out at 8.446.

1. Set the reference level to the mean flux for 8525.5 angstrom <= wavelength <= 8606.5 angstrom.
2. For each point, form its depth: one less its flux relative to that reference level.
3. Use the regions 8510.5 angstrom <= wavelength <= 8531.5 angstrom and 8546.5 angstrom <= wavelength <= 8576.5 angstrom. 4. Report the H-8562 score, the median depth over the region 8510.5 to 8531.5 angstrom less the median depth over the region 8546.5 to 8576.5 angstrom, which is -0.112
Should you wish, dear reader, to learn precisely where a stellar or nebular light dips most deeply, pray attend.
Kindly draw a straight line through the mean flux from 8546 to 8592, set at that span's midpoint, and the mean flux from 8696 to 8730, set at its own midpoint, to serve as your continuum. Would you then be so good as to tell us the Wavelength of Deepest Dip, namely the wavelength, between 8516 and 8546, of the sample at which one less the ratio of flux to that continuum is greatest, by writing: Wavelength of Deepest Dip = 8539 angstrom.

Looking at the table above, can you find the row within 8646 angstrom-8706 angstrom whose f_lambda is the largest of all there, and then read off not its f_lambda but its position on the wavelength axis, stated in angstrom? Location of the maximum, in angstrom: 8701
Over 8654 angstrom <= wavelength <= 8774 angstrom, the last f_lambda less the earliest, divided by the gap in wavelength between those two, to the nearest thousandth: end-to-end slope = 0.010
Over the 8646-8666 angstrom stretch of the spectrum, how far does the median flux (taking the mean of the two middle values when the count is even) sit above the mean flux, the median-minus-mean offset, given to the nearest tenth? 0.2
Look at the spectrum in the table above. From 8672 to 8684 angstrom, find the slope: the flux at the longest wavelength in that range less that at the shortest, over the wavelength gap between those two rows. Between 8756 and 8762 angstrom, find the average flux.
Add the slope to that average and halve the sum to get 4.82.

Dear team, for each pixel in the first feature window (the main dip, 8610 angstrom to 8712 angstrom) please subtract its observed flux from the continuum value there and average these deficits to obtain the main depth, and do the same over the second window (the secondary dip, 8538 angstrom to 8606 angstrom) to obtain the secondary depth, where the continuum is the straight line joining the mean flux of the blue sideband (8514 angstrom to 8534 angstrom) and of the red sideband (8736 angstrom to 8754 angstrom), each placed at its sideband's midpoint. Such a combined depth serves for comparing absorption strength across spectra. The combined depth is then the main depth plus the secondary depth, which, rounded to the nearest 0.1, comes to 2.3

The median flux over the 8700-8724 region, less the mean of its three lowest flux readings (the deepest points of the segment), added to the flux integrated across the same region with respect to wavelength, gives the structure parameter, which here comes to 233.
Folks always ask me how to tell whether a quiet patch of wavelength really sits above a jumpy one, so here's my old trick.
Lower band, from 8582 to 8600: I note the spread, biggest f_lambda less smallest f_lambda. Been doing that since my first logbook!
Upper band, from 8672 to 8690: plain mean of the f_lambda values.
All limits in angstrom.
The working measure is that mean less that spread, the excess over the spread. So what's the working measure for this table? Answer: 8.8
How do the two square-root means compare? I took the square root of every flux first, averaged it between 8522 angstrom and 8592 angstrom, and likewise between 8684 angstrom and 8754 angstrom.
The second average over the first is 1.04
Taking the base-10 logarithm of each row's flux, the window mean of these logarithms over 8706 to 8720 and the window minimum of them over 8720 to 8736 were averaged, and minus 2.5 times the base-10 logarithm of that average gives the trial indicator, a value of 0.04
